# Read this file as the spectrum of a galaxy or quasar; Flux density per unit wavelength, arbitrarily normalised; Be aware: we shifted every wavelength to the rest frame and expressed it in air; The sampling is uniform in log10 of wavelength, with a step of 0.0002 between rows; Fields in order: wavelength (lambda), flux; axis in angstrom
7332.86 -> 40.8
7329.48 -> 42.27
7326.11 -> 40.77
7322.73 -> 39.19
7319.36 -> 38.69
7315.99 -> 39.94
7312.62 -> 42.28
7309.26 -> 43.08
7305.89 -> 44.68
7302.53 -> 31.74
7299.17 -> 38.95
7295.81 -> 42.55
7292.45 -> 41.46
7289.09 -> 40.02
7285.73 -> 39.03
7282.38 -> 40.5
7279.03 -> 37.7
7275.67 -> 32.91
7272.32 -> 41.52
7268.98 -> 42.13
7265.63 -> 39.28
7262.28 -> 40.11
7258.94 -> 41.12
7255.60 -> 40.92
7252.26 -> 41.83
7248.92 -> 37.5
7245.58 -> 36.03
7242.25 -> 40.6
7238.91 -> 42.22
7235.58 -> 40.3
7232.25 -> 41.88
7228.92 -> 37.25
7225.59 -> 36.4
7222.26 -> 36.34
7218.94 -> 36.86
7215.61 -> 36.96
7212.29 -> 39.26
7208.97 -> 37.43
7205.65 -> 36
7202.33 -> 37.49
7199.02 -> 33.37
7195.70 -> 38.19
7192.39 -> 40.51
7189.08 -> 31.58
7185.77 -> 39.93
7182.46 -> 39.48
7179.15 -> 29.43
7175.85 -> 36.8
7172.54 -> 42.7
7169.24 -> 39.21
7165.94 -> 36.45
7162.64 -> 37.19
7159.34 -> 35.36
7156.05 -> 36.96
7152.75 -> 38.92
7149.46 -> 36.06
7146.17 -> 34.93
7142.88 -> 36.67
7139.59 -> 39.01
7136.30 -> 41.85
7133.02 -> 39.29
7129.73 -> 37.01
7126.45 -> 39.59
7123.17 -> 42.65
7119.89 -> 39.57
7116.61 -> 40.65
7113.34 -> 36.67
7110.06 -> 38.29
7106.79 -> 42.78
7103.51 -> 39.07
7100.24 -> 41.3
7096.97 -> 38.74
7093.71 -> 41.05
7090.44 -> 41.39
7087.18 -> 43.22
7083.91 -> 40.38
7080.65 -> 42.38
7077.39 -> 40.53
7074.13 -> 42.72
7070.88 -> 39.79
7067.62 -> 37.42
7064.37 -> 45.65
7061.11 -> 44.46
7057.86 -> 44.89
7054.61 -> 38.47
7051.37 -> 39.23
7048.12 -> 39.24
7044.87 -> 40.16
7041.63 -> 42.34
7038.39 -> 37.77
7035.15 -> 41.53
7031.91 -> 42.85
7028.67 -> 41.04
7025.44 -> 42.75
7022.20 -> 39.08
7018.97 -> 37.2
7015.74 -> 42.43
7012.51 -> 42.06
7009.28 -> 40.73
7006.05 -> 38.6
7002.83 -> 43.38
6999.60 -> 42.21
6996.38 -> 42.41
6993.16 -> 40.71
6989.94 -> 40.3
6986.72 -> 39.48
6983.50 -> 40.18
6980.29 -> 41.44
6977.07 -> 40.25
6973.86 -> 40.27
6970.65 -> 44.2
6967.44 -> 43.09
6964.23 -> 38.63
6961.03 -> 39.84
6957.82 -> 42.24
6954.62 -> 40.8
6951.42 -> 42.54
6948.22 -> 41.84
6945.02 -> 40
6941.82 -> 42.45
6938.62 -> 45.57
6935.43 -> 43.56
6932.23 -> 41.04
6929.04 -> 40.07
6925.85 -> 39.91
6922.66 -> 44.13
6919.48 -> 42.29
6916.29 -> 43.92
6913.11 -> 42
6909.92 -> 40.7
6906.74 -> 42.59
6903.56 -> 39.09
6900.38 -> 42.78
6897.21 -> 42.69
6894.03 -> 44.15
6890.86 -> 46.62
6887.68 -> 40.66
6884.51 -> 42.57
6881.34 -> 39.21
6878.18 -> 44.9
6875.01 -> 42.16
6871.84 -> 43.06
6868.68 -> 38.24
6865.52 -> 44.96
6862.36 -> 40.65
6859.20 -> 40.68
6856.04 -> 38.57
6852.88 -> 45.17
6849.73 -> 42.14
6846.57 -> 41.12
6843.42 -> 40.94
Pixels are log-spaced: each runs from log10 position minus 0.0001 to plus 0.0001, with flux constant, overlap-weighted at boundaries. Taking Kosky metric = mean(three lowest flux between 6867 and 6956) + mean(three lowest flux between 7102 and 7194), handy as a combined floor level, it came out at 70.8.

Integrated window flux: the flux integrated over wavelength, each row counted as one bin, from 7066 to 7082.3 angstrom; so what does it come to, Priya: 661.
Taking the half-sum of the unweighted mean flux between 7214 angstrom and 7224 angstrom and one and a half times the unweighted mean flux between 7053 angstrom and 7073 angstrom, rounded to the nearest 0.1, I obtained 49.7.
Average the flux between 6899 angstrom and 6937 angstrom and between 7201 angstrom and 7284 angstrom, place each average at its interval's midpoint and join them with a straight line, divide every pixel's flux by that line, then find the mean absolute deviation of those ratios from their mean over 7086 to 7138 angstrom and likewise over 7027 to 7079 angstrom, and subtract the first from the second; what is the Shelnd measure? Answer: 0.010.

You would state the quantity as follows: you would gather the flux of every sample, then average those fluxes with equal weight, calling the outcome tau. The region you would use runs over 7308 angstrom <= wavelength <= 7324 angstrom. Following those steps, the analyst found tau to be 40.6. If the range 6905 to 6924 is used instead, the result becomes 42.6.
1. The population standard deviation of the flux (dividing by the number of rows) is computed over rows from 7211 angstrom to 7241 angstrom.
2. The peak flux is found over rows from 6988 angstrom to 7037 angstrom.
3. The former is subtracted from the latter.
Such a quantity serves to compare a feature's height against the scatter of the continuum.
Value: 41.2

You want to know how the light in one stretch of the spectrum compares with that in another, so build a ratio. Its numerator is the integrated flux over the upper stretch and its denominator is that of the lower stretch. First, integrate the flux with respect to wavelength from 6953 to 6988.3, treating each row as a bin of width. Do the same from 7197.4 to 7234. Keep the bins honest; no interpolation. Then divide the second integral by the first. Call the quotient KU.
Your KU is 0.94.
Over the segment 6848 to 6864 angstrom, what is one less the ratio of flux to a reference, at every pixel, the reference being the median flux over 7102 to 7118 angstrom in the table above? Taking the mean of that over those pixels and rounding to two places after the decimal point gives -0.06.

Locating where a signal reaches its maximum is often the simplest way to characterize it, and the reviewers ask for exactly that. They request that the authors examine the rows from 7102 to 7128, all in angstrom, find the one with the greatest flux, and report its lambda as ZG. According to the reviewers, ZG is 7106.79 angstrom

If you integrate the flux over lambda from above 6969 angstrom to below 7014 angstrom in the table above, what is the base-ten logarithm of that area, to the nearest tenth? 3.3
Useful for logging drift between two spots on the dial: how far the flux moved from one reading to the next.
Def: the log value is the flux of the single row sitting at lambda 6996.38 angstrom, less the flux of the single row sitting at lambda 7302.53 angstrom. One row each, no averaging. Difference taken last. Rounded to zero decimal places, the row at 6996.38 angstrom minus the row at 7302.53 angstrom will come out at 11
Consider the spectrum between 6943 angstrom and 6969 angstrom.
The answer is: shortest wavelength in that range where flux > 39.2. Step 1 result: 6945.02 angstrom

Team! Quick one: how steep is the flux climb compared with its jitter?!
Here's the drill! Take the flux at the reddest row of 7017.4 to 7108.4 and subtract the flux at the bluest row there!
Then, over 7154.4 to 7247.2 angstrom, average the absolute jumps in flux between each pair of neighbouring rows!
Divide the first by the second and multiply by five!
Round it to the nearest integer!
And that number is 9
